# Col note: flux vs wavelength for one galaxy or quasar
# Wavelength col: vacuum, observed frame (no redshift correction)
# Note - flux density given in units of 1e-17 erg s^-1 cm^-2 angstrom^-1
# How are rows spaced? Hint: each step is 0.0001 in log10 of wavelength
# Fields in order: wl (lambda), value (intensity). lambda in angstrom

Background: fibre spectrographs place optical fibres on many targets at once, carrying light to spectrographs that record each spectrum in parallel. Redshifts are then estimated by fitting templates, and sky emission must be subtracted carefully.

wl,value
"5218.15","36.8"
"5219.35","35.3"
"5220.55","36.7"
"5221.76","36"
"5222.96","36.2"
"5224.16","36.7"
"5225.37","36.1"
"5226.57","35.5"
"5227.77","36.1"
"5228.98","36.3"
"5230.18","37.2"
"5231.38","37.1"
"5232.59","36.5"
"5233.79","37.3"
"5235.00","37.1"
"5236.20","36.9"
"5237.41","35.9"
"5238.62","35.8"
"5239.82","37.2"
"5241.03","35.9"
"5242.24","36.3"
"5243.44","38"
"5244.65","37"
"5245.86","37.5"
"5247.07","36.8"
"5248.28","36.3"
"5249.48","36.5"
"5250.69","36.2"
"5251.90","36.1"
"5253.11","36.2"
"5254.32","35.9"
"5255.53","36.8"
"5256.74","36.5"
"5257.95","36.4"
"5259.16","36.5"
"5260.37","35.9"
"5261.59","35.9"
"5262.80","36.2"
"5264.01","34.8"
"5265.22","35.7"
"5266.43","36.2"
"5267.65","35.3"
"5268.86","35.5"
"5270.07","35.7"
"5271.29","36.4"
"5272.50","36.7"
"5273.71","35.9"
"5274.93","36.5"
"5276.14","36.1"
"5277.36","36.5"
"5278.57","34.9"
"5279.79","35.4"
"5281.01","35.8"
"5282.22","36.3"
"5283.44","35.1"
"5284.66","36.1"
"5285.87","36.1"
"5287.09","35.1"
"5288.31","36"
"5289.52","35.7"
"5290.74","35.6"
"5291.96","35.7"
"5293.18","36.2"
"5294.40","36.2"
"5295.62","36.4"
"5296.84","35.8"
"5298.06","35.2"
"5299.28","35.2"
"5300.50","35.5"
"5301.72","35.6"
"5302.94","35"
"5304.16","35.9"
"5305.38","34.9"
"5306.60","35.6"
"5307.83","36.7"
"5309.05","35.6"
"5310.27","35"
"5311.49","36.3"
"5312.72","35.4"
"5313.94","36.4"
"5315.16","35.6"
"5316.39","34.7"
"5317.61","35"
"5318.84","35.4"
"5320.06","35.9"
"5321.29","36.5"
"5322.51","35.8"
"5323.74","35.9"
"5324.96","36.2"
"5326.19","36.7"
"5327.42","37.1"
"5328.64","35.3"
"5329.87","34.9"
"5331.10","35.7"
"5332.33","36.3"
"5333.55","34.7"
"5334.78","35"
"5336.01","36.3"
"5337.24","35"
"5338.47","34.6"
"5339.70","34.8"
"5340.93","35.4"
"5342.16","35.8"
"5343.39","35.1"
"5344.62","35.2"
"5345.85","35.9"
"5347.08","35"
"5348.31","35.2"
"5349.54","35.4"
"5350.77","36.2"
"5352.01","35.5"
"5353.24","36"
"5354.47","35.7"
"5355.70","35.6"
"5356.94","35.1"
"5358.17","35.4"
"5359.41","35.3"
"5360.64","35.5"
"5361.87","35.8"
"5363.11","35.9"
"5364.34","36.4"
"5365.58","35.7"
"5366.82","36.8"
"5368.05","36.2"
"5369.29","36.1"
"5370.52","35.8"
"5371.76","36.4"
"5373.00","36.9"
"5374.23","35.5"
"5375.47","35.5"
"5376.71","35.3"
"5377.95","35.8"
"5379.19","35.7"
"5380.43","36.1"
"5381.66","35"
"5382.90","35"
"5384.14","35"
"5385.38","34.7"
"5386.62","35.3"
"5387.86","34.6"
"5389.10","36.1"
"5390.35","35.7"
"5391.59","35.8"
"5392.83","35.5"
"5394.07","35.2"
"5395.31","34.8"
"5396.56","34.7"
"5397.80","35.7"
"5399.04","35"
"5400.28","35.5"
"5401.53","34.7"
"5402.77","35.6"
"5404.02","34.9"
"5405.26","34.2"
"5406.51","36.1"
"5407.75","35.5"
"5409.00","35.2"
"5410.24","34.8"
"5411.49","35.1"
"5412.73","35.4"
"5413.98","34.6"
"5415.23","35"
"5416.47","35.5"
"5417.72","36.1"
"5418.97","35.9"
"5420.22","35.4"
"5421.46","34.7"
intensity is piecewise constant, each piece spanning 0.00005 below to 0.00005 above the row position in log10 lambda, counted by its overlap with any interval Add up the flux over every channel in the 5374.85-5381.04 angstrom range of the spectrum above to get 178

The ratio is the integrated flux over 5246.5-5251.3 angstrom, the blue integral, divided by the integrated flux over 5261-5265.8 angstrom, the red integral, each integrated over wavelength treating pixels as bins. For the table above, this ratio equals 1.02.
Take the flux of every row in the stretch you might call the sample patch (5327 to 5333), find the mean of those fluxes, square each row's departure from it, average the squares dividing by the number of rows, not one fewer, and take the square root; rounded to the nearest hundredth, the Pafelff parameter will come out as 0.77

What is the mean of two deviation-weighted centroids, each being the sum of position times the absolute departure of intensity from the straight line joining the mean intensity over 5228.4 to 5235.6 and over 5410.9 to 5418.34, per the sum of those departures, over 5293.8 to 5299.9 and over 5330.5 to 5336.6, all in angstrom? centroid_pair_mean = 5315.9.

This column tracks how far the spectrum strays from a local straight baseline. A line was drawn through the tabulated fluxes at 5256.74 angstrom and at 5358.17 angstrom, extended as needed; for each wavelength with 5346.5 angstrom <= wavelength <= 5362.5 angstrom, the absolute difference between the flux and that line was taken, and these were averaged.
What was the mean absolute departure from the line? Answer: 0.28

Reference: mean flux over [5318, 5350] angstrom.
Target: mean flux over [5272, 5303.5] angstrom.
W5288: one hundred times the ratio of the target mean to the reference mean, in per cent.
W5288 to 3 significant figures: 101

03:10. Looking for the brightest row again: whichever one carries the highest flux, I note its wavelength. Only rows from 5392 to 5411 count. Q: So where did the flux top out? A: 5406.51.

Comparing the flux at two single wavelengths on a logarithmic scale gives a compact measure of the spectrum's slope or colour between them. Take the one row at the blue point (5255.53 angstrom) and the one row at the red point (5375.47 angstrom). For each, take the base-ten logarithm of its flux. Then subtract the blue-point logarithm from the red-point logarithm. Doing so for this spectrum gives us -0.016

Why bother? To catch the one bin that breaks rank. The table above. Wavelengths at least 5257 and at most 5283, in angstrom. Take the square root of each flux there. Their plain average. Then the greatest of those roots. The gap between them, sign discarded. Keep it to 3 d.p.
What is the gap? 0.064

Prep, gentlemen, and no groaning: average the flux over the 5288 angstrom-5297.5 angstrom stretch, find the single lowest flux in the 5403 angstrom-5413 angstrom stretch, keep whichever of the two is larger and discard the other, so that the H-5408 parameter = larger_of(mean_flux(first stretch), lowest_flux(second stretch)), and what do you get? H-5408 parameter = 35.95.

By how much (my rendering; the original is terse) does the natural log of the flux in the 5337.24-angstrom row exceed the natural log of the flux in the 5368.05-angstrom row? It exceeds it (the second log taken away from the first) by -0.03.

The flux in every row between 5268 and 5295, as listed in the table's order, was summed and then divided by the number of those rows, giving 35.9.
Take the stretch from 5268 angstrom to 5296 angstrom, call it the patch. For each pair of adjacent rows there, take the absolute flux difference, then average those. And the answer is 0.53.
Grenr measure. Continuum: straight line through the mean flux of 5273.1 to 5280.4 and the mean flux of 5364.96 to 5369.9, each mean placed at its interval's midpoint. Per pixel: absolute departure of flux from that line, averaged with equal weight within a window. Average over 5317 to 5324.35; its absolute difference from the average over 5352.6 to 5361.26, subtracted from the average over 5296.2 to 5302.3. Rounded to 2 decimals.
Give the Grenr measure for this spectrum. 0.29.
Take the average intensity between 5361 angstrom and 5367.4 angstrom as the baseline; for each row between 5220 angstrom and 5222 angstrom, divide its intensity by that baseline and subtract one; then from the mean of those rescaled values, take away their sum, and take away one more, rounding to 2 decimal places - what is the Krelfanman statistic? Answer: -1.01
